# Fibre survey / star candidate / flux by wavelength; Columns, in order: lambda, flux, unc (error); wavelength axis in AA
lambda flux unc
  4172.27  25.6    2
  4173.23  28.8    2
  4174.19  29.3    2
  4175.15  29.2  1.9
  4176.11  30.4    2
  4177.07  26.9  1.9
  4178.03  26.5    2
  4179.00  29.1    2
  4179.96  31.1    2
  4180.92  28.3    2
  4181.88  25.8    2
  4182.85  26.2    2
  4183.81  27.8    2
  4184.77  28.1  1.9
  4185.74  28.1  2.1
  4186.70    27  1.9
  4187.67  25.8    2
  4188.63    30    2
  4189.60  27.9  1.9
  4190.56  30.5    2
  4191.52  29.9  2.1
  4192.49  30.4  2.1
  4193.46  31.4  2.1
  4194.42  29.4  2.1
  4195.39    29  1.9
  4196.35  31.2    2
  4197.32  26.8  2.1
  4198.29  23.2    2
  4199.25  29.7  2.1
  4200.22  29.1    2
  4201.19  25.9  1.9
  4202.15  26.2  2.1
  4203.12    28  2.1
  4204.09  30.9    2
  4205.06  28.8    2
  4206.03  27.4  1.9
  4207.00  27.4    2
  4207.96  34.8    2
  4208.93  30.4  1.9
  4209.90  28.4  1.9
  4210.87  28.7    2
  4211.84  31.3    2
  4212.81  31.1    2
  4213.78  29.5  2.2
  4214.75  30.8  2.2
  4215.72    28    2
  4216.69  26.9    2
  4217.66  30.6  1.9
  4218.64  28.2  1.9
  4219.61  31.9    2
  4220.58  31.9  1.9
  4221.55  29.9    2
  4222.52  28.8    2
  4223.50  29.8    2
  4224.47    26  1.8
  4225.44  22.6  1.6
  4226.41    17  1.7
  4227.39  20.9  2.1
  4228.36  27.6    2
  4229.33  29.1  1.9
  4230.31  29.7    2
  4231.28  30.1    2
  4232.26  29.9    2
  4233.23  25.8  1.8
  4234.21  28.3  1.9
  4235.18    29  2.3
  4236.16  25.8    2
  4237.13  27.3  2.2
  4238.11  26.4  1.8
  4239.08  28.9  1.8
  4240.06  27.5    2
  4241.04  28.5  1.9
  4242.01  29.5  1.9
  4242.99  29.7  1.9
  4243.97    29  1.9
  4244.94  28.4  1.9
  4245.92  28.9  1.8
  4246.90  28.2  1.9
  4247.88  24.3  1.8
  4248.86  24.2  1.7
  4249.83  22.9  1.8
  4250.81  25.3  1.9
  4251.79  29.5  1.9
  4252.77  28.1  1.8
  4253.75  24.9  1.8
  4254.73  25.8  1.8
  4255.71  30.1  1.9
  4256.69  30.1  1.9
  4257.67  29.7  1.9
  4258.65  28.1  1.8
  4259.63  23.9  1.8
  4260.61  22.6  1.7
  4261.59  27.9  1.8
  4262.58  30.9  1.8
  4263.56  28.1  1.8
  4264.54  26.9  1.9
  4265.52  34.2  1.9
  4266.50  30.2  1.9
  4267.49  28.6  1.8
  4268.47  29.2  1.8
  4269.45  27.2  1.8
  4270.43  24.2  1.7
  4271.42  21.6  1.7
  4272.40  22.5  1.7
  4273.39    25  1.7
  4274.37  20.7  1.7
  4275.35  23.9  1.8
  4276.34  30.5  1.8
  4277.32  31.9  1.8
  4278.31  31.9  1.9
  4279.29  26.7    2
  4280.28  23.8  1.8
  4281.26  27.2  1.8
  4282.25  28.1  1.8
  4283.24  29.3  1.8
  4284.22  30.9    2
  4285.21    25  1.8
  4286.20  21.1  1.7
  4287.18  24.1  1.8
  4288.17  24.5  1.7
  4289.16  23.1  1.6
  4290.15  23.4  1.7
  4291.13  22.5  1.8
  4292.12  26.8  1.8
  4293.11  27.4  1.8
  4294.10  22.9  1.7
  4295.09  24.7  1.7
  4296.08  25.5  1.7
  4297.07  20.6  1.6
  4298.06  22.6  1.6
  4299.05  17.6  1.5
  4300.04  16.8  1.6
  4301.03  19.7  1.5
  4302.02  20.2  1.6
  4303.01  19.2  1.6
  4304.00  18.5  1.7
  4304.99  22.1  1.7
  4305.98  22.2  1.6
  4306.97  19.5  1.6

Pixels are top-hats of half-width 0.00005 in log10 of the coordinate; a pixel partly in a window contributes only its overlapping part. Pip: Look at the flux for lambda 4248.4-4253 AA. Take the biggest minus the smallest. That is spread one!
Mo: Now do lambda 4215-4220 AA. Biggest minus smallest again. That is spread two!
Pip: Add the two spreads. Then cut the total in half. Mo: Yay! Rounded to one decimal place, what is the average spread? 5.8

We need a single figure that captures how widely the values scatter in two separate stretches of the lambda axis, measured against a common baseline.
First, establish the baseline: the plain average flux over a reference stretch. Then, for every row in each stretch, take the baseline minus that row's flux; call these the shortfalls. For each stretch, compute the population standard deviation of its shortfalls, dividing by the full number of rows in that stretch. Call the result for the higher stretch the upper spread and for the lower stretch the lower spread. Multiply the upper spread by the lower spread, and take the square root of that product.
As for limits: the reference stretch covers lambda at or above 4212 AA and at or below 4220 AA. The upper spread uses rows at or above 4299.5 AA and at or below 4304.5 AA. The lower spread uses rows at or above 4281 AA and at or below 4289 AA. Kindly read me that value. 1.9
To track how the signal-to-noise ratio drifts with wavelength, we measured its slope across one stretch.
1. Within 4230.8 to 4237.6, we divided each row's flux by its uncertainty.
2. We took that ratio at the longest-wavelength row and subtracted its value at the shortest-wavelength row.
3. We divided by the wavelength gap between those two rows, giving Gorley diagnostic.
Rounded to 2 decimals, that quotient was -0.45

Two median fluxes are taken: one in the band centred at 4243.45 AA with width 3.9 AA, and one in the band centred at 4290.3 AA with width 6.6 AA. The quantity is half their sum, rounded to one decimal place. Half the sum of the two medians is 26.7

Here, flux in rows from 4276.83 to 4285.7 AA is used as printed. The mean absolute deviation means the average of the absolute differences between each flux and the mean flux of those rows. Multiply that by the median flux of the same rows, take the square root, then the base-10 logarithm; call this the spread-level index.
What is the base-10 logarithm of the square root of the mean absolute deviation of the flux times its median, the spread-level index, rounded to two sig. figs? 0.91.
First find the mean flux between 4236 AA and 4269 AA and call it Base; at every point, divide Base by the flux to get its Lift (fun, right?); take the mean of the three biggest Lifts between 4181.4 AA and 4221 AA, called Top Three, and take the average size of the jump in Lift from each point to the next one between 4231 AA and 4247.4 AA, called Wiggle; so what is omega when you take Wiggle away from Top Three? 1.07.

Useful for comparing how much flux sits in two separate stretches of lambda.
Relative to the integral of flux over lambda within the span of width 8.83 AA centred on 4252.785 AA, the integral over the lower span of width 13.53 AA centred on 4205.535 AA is 1.7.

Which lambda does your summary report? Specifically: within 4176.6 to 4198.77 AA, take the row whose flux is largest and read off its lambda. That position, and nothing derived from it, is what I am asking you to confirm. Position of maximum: 4193.46 AA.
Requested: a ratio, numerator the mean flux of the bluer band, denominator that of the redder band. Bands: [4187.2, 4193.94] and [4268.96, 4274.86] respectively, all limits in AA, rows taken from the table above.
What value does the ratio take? 1.25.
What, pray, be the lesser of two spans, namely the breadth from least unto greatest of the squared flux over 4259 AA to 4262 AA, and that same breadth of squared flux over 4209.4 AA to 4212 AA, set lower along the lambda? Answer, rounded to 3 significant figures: 173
